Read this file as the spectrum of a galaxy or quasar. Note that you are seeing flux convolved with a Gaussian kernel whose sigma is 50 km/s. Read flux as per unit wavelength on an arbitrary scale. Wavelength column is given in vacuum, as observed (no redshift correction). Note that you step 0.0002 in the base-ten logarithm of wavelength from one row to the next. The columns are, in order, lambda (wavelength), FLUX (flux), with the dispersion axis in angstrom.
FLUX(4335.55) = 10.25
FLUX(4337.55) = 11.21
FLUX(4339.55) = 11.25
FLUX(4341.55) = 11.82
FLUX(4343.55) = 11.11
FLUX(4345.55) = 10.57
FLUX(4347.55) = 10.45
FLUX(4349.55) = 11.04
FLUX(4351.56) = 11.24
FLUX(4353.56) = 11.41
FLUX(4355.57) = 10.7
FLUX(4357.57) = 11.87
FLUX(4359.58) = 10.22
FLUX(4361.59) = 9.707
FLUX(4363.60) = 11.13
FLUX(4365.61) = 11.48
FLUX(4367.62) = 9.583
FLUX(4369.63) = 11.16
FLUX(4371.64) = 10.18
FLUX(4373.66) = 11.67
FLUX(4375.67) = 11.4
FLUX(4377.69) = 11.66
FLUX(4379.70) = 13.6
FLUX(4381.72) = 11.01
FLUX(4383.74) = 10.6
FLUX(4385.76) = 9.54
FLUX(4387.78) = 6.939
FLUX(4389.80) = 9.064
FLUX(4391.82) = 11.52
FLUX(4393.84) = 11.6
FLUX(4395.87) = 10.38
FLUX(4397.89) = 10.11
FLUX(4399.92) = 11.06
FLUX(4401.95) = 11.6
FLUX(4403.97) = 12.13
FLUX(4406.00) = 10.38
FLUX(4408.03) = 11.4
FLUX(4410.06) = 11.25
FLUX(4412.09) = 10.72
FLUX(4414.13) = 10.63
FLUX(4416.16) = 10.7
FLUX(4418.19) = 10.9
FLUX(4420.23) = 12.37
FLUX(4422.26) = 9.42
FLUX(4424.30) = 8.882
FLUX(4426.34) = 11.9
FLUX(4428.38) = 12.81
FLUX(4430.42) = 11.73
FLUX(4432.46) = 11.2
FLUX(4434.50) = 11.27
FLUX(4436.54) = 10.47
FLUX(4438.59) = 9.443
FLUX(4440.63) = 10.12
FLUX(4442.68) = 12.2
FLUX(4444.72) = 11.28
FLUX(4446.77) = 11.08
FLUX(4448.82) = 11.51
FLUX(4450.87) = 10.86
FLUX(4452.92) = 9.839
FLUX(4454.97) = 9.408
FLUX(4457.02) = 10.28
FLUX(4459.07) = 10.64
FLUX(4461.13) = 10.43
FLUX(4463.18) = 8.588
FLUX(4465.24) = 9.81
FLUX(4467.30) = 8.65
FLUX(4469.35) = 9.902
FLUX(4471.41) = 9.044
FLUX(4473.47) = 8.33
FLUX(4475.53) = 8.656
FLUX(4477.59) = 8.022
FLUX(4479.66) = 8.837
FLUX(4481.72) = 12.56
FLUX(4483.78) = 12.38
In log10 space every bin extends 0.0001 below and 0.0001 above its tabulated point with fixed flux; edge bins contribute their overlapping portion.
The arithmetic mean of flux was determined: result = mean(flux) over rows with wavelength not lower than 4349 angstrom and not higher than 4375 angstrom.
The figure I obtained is 10.9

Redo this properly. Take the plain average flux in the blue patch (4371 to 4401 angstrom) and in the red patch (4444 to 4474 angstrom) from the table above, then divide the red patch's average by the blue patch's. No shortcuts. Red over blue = 0.93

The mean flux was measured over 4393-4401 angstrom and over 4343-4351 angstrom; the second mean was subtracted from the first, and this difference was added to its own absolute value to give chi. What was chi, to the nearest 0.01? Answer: 0.00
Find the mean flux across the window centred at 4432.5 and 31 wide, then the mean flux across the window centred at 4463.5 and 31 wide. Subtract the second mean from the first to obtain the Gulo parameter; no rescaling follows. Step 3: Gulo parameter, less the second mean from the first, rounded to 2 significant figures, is 1.4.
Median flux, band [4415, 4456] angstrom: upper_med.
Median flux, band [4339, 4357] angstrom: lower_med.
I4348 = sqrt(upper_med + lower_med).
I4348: 4.70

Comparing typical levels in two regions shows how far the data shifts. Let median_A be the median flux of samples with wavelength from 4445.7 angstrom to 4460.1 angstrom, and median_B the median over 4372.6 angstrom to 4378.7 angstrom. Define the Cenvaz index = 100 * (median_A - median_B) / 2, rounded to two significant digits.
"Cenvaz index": -51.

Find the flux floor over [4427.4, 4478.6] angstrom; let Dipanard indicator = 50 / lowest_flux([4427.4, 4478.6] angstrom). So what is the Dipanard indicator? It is 6.2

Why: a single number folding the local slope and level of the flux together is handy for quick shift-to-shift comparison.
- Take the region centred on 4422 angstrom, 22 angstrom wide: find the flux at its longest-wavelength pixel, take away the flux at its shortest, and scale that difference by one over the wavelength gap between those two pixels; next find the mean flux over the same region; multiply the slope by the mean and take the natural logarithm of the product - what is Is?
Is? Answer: -1.3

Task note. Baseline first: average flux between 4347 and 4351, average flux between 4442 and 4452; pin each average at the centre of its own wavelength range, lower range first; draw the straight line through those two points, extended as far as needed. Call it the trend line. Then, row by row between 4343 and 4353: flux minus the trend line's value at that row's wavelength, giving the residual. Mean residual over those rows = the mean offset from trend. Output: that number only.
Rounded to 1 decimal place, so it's 0.1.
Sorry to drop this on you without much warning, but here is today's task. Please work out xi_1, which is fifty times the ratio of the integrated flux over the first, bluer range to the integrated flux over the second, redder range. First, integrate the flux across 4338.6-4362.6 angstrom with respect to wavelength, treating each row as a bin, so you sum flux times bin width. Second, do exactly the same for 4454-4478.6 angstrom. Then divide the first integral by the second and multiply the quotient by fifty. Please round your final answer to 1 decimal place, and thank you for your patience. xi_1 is 57.3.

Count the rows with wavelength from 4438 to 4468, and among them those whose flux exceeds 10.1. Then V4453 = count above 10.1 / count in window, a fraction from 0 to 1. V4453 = 0.60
